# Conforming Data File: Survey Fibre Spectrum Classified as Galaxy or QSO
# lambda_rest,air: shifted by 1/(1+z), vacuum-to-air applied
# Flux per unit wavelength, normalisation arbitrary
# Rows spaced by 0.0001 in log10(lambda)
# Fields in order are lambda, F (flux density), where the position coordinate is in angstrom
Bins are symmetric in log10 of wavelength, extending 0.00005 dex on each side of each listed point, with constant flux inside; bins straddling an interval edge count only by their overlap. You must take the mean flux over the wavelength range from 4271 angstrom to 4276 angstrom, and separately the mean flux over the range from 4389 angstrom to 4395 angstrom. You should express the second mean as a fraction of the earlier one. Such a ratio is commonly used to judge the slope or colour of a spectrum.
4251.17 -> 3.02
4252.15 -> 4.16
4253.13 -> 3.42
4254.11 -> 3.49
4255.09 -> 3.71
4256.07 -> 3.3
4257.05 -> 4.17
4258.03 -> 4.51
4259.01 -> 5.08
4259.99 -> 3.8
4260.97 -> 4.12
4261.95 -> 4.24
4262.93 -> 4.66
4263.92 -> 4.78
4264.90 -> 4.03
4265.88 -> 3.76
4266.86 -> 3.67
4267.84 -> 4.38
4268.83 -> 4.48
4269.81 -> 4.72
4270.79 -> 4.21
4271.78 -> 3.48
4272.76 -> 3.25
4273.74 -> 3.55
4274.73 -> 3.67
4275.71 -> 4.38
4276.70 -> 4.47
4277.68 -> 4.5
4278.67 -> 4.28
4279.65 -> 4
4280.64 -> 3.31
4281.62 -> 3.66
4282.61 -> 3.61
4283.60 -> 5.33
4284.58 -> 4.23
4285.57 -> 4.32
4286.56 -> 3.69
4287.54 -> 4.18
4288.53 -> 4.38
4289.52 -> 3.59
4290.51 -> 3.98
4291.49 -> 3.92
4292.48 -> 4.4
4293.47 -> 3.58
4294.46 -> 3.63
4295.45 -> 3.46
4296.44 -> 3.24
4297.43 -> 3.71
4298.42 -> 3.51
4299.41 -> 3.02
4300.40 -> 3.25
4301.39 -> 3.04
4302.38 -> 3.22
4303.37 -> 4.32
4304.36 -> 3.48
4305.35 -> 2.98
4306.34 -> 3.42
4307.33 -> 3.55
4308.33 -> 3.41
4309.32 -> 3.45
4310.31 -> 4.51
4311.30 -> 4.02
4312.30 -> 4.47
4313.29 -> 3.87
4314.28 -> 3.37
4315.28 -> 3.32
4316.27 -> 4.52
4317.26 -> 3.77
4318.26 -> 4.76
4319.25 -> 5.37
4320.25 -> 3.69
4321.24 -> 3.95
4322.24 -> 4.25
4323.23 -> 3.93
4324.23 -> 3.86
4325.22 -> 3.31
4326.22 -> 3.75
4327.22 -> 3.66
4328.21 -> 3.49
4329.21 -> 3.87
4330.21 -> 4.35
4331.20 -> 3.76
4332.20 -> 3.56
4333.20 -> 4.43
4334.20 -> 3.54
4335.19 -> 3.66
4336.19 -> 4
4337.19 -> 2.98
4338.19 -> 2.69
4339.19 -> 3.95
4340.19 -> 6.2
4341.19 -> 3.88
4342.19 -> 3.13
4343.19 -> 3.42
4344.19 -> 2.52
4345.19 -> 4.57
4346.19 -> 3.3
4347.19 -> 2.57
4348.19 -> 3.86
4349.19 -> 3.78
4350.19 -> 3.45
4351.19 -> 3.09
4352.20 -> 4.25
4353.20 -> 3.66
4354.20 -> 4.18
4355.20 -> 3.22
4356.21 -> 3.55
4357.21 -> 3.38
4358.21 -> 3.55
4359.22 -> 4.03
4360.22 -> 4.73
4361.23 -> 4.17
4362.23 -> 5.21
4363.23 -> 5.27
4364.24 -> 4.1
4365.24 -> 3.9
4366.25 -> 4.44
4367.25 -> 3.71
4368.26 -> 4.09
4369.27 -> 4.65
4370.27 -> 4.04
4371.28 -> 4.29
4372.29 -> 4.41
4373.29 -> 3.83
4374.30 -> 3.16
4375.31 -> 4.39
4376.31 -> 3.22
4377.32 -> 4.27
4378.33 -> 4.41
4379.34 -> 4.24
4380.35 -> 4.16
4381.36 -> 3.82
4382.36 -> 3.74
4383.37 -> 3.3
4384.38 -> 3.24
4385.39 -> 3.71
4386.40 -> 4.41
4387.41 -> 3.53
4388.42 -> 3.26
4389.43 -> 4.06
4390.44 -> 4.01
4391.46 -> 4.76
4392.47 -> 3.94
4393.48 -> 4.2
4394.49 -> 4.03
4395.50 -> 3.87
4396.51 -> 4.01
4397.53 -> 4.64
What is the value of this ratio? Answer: 1.14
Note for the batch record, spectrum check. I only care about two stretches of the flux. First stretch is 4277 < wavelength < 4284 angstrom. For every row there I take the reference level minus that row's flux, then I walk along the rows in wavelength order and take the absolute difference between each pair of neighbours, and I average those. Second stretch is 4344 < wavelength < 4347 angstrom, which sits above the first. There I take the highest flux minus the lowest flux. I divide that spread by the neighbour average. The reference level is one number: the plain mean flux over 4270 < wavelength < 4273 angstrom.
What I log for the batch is 3.7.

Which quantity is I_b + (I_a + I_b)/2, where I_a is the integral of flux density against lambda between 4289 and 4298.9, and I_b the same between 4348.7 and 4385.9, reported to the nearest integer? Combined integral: 239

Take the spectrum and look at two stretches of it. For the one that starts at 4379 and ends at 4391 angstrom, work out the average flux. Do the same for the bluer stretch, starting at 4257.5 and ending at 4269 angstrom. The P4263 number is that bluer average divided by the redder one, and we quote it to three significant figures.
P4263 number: 1.13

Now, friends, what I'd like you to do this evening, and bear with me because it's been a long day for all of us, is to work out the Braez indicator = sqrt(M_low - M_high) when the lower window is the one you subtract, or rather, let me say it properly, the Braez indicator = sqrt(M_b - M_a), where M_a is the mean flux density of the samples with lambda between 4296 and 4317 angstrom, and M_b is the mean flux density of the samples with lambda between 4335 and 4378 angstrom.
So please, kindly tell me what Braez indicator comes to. 0.52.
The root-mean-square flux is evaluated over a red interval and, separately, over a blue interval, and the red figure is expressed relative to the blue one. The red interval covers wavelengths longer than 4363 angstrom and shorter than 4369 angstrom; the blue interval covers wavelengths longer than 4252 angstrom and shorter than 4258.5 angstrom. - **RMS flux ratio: 1.11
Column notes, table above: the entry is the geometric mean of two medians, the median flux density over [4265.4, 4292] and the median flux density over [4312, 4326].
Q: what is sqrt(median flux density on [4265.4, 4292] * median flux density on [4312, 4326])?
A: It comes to 3.95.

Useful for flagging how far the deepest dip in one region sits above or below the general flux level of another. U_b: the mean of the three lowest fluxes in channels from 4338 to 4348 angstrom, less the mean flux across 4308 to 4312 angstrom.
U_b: -1.3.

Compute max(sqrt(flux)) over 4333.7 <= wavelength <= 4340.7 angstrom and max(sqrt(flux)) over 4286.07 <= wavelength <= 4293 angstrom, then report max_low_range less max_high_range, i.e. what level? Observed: -0.39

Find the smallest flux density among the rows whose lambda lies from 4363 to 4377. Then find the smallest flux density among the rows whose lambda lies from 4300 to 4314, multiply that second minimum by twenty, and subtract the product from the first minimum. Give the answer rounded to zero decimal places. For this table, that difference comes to -56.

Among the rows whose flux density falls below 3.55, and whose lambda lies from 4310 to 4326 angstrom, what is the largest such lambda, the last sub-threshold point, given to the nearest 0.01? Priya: 4325.22 angstrom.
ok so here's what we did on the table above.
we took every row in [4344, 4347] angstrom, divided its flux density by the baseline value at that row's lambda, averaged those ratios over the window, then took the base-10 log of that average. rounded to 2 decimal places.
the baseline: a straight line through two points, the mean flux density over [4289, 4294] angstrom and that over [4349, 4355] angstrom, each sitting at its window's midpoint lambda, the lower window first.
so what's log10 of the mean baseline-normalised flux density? -0.03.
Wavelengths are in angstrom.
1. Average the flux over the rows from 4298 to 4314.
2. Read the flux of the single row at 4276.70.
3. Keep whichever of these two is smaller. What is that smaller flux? 3.59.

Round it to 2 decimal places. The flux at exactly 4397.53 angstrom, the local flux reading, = 4.64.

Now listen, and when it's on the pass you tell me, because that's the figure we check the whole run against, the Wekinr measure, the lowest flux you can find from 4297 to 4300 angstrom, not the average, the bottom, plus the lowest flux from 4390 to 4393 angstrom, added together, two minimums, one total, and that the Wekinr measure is 6.96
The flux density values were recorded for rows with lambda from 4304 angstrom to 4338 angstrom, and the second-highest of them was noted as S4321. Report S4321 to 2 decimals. 4.76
